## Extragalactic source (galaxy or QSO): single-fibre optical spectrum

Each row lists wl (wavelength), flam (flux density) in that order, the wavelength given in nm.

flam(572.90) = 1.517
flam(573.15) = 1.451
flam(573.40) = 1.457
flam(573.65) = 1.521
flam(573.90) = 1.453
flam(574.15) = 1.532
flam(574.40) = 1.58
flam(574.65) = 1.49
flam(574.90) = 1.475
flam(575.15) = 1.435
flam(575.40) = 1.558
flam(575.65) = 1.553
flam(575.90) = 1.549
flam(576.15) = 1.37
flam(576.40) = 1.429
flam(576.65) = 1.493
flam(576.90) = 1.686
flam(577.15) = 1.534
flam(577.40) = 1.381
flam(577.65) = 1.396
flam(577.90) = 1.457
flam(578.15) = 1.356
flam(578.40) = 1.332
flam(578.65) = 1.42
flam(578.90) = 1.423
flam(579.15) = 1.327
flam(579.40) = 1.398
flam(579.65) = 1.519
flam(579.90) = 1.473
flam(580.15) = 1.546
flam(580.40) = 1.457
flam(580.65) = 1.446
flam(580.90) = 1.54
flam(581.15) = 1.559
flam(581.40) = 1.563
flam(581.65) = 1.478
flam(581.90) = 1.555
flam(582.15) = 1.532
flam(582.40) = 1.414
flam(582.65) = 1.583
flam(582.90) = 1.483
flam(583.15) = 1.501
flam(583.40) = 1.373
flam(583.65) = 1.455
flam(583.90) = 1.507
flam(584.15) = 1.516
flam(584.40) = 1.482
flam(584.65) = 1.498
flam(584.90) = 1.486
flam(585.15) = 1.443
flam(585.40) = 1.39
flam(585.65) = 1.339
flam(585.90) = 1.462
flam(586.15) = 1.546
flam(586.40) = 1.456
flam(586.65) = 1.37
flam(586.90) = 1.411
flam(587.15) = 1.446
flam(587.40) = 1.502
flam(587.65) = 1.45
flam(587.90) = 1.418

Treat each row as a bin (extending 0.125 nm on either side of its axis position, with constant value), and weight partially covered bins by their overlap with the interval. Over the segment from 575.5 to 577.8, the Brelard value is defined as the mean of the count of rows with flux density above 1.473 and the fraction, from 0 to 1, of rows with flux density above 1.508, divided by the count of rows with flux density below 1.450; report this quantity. 1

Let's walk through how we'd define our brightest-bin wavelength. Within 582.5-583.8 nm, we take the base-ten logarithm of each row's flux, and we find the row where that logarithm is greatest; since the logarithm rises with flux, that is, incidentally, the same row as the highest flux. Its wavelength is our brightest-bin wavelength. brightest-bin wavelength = 582.65 nm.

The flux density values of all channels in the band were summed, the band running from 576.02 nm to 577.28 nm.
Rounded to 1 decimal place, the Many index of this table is 7.5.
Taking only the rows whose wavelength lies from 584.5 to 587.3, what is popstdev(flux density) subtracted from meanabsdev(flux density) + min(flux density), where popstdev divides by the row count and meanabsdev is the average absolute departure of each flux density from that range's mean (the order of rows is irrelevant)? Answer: 1.33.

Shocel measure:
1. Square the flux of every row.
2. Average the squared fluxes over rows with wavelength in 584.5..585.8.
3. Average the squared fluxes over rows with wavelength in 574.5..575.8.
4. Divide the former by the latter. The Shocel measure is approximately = 0.91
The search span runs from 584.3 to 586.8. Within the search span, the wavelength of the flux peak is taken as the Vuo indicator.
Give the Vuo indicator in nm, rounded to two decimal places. 586.15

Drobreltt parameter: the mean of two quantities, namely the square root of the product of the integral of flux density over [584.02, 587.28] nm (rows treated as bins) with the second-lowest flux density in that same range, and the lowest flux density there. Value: 1.94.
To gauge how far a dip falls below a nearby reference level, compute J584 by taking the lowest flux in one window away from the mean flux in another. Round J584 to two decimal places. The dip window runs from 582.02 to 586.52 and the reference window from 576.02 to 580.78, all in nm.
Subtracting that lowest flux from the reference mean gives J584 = 0.11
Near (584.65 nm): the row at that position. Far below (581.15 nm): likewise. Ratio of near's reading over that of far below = 0.96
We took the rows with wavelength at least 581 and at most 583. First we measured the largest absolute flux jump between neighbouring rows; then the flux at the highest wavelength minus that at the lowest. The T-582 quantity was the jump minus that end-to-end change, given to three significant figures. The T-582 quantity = 0.245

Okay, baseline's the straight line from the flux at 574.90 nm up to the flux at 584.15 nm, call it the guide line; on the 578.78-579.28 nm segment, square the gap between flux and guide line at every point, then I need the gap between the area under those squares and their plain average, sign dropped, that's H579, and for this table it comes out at 0.0082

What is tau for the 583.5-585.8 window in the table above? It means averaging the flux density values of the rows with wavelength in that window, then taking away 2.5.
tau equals -1.04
